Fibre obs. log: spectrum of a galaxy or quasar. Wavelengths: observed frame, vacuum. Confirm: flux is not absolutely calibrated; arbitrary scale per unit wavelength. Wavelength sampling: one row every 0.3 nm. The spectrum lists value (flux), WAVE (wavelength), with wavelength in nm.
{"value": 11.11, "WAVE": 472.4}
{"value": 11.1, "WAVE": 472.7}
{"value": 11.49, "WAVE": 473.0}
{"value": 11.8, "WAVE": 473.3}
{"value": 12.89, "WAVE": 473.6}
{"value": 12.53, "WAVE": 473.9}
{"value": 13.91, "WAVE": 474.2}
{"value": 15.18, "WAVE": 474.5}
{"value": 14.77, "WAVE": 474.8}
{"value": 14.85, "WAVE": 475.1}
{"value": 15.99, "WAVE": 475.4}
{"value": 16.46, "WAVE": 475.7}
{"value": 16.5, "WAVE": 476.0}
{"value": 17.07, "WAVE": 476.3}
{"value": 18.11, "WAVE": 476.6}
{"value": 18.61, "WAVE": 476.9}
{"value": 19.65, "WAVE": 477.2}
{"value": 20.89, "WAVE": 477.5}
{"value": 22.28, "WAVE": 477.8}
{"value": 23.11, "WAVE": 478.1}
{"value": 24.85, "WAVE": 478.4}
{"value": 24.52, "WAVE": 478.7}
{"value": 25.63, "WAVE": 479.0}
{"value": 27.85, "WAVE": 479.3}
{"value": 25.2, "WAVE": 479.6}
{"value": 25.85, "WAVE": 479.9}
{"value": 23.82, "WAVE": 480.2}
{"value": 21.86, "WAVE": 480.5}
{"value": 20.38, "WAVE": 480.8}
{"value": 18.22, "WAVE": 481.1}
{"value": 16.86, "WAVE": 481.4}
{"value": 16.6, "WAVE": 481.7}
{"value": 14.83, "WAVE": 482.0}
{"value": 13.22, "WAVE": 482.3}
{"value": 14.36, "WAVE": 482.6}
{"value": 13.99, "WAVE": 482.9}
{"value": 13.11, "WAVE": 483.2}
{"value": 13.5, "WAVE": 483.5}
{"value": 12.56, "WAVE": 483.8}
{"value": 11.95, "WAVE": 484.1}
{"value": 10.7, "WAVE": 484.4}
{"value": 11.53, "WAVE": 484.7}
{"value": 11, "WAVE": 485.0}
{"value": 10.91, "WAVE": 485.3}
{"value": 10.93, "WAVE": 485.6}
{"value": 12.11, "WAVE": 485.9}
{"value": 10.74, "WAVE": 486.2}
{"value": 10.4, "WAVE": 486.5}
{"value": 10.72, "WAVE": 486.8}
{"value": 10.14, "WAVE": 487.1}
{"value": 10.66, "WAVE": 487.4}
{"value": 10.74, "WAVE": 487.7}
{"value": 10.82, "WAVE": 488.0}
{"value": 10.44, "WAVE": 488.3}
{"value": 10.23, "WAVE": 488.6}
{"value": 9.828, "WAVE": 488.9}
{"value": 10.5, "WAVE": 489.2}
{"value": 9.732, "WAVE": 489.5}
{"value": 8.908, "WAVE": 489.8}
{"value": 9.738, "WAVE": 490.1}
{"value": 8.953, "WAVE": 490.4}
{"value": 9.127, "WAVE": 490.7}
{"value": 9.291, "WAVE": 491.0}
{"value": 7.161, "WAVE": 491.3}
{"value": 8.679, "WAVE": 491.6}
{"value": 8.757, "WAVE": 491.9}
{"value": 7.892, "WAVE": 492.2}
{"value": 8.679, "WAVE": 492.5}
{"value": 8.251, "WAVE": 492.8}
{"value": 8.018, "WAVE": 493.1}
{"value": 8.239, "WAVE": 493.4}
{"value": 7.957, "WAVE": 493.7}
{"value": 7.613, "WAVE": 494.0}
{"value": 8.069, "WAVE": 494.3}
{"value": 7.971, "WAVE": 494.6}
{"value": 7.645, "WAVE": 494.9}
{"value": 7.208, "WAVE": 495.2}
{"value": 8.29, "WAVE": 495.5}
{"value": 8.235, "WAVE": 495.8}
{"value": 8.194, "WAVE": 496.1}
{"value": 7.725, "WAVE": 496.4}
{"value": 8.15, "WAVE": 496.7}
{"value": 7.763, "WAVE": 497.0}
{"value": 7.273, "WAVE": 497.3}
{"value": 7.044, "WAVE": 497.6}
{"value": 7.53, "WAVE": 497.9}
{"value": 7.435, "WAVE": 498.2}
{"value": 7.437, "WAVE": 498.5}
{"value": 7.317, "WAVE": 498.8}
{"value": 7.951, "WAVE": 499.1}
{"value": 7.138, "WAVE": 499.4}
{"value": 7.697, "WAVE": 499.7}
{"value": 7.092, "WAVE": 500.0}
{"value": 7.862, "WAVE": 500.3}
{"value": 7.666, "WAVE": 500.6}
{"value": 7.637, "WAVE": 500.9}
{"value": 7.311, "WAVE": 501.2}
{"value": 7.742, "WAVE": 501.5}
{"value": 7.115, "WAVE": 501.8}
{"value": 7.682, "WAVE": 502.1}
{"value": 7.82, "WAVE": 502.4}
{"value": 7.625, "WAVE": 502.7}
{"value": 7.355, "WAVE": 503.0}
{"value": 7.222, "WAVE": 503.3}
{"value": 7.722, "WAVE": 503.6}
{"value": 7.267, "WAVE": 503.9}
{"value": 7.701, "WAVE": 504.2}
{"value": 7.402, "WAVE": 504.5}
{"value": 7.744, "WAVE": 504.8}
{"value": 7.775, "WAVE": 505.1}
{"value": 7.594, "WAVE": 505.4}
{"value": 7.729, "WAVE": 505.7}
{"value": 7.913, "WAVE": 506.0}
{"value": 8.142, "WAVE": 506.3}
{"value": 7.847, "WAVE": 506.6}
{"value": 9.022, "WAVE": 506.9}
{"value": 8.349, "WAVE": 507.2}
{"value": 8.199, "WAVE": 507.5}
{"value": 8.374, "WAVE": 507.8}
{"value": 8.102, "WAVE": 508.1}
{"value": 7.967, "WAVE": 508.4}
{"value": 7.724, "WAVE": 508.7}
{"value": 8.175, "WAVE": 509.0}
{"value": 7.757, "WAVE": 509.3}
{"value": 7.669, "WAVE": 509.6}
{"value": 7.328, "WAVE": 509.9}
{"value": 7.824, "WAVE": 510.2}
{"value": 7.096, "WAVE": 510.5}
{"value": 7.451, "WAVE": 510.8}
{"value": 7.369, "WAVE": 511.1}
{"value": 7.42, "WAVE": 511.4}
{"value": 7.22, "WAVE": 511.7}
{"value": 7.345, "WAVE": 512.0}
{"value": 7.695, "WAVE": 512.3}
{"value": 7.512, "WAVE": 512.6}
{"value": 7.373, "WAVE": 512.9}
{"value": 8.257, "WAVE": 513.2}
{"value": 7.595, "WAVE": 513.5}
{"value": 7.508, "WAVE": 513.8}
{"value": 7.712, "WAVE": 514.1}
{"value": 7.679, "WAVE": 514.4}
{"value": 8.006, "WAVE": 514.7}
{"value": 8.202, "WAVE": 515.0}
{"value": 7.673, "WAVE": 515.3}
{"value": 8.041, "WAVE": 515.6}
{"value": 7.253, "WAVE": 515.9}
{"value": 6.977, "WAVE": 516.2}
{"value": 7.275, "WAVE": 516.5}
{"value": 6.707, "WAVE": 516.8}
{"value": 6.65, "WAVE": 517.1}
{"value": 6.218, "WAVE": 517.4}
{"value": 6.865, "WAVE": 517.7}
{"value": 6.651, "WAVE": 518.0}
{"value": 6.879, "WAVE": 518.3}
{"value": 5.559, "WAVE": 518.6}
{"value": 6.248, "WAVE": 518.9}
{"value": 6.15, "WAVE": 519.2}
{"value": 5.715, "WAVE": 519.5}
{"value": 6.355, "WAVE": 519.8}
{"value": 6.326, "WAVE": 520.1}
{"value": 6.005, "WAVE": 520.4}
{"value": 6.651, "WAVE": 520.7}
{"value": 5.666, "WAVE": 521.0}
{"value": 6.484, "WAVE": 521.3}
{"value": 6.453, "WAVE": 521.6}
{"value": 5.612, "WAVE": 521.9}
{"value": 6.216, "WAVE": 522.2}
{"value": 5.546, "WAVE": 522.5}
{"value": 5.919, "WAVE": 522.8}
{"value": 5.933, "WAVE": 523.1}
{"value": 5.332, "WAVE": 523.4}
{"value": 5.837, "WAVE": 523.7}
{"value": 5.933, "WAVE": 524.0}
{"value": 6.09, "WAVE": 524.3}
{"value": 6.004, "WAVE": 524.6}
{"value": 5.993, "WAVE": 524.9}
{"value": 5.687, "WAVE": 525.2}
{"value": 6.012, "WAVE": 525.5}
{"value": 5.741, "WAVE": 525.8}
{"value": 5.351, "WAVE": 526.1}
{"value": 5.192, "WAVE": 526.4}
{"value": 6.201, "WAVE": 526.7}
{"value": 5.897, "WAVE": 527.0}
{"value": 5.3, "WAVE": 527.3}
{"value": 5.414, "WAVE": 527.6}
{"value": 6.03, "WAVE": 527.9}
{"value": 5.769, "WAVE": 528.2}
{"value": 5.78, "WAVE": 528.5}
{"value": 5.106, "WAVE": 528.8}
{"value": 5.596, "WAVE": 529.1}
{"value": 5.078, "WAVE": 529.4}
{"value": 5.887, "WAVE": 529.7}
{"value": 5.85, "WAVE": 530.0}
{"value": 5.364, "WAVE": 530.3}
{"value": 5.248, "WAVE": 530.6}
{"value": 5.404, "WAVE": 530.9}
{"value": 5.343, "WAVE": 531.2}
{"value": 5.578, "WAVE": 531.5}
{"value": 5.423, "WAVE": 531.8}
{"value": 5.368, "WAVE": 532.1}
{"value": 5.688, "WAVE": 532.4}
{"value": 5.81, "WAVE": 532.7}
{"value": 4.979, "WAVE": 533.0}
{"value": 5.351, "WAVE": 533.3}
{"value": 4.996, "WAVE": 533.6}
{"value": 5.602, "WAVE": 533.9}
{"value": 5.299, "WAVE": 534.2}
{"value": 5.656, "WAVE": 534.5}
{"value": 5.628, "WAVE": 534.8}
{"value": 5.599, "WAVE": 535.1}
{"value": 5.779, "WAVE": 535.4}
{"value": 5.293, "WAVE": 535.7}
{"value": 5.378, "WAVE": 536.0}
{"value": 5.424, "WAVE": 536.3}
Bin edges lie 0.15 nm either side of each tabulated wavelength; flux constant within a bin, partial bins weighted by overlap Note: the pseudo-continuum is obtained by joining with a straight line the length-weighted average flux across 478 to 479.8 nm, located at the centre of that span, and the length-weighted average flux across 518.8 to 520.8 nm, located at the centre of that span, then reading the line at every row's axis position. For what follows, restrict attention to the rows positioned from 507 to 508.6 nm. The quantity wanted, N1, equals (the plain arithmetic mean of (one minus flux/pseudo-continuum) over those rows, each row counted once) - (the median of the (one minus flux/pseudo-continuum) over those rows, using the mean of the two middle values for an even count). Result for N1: -0.003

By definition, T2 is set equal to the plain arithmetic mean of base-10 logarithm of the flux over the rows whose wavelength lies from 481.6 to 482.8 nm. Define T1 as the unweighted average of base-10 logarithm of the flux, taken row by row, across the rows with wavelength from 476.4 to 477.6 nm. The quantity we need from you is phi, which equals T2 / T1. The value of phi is 0.9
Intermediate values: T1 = 1.29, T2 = 1.17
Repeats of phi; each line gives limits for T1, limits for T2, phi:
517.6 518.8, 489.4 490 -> 1.2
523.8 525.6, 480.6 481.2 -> 1.7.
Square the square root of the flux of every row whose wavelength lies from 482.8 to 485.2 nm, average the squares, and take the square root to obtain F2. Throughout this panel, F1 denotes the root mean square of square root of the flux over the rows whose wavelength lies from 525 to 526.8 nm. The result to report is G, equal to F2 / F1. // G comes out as 1.5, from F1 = 2.4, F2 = 3.51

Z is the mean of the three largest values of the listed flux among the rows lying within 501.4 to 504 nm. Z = 7.8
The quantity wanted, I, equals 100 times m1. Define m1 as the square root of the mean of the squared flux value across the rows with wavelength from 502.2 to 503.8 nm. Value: 755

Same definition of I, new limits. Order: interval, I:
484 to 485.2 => 1131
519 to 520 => 608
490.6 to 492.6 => 854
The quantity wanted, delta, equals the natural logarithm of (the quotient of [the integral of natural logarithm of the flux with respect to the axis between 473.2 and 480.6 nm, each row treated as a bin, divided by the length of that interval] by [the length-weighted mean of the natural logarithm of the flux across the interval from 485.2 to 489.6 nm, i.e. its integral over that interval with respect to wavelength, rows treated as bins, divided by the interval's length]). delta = 0.22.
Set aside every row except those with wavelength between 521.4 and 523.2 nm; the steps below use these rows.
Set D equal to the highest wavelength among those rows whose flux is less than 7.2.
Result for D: 523.1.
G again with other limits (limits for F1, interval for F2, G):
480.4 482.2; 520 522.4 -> 0.6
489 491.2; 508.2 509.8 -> 0.9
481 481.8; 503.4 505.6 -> 0.7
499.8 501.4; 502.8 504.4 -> 1.0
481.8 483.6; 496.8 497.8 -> 0.7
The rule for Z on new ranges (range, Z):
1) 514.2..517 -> 8.1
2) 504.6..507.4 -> 8.5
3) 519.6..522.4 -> 6.5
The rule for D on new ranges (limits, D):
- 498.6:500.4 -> 500.0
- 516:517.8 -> 517.7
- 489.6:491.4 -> 491.3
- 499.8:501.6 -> 500.0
